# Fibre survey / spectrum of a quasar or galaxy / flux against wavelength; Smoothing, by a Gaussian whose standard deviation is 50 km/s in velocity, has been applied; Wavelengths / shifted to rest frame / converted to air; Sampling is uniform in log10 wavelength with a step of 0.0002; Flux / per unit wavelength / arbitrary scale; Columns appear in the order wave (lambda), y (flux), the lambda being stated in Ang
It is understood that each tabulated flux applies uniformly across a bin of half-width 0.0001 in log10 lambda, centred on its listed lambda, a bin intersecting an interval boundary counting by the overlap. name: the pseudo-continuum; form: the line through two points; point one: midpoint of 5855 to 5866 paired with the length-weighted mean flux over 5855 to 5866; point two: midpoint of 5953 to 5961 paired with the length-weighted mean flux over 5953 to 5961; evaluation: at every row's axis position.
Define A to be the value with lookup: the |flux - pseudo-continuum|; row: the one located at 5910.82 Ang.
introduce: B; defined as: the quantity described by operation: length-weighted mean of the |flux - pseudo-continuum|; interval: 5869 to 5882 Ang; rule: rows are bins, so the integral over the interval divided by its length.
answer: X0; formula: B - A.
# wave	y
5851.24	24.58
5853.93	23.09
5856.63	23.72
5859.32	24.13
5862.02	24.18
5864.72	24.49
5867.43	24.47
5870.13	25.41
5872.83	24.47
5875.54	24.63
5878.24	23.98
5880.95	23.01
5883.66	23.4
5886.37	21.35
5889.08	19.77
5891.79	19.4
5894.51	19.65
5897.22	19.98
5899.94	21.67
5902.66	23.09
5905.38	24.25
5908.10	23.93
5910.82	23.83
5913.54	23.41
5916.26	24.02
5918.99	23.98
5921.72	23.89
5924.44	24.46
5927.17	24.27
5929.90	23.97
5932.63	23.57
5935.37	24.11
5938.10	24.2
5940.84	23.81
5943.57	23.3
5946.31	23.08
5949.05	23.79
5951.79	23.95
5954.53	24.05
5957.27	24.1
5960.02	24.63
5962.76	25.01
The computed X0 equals 0.32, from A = 0.34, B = 0.66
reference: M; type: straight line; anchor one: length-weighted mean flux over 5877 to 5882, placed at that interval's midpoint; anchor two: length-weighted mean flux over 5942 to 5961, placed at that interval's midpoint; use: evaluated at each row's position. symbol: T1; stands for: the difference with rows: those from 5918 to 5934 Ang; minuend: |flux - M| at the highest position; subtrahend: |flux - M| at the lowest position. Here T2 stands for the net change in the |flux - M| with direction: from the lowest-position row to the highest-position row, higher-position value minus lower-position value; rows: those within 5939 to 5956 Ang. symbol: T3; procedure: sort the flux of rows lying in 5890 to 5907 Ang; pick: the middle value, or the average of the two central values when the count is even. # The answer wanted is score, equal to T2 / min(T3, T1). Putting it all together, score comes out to -1.4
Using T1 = -0.1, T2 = 0.2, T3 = 20.8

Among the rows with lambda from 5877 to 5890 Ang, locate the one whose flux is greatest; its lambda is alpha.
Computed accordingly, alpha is 5878.24 Ang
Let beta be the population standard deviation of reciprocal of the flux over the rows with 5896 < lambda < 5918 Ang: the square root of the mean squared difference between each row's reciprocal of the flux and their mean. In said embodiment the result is 0.0028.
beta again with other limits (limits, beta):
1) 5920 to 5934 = 0.0005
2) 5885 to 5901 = 0.0021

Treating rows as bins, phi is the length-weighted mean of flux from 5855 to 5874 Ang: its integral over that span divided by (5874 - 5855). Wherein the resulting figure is 24.4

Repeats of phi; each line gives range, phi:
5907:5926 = 23.9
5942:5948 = 23.3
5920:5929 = 24.2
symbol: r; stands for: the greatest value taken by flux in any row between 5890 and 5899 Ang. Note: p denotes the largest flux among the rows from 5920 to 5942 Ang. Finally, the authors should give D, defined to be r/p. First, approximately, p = 24.46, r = 19.98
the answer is 0.82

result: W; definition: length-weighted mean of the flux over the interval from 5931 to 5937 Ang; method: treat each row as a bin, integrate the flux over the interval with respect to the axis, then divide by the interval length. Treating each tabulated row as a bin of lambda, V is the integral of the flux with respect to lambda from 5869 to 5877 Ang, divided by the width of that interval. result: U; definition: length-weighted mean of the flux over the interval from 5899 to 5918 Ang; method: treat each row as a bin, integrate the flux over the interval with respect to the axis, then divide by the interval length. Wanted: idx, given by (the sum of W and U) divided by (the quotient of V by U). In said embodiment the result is 45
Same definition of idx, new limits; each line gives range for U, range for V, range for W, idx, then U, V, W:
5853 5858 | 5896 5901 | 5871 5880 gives 54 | 23.5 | 20.8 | 24.4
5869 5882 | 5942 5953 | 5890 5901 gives 46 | 24.3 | 23.5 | 20.1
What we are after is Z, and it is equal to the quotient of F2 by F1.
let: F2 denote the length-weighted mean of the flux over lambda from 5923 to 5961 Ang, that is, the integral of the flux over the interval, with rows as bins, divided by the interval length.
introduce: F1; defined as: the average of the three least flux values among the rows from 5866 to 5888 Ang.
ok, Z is 1.06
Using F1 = 22.6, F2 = 23.9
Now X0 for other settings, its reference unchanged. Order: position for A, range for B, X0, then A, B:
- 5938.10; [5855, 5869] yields 0.27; 0.01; 0.27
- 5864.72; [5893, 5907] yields 2.07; 0.38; 2.44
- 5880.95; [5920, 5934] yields -0.83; 1.12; 0.30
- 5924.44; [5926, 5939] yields -0.05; 0.27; 0.22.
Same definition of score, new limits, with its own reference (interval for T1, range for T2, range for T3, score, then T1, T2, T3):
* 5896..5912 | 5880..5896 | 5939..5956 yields -1.0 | -3.4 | 3.4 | 23.8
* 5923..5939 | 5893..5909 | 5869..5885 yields 11.3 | -0.3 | -3.6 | 24.2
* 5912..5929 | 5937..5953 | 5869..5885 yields -1.0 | 0.3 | -0.3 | 24.2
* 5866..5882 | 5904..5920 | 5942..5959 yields 0.6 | -0.5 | -0.3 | 23.9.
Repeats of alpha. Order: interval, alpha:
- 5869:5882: 5870.13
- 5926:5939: 5927.17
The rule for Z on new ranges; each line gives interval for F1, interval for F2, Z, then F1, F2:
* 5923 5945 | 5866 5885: 1.03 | 23.6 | 24.2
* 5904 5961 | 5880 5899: 0.90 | 23.3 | 20.9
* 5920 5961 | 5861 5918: 0.99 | 23.3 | 23.0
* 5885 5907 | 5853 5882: 1.23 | 19.6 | 24.2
